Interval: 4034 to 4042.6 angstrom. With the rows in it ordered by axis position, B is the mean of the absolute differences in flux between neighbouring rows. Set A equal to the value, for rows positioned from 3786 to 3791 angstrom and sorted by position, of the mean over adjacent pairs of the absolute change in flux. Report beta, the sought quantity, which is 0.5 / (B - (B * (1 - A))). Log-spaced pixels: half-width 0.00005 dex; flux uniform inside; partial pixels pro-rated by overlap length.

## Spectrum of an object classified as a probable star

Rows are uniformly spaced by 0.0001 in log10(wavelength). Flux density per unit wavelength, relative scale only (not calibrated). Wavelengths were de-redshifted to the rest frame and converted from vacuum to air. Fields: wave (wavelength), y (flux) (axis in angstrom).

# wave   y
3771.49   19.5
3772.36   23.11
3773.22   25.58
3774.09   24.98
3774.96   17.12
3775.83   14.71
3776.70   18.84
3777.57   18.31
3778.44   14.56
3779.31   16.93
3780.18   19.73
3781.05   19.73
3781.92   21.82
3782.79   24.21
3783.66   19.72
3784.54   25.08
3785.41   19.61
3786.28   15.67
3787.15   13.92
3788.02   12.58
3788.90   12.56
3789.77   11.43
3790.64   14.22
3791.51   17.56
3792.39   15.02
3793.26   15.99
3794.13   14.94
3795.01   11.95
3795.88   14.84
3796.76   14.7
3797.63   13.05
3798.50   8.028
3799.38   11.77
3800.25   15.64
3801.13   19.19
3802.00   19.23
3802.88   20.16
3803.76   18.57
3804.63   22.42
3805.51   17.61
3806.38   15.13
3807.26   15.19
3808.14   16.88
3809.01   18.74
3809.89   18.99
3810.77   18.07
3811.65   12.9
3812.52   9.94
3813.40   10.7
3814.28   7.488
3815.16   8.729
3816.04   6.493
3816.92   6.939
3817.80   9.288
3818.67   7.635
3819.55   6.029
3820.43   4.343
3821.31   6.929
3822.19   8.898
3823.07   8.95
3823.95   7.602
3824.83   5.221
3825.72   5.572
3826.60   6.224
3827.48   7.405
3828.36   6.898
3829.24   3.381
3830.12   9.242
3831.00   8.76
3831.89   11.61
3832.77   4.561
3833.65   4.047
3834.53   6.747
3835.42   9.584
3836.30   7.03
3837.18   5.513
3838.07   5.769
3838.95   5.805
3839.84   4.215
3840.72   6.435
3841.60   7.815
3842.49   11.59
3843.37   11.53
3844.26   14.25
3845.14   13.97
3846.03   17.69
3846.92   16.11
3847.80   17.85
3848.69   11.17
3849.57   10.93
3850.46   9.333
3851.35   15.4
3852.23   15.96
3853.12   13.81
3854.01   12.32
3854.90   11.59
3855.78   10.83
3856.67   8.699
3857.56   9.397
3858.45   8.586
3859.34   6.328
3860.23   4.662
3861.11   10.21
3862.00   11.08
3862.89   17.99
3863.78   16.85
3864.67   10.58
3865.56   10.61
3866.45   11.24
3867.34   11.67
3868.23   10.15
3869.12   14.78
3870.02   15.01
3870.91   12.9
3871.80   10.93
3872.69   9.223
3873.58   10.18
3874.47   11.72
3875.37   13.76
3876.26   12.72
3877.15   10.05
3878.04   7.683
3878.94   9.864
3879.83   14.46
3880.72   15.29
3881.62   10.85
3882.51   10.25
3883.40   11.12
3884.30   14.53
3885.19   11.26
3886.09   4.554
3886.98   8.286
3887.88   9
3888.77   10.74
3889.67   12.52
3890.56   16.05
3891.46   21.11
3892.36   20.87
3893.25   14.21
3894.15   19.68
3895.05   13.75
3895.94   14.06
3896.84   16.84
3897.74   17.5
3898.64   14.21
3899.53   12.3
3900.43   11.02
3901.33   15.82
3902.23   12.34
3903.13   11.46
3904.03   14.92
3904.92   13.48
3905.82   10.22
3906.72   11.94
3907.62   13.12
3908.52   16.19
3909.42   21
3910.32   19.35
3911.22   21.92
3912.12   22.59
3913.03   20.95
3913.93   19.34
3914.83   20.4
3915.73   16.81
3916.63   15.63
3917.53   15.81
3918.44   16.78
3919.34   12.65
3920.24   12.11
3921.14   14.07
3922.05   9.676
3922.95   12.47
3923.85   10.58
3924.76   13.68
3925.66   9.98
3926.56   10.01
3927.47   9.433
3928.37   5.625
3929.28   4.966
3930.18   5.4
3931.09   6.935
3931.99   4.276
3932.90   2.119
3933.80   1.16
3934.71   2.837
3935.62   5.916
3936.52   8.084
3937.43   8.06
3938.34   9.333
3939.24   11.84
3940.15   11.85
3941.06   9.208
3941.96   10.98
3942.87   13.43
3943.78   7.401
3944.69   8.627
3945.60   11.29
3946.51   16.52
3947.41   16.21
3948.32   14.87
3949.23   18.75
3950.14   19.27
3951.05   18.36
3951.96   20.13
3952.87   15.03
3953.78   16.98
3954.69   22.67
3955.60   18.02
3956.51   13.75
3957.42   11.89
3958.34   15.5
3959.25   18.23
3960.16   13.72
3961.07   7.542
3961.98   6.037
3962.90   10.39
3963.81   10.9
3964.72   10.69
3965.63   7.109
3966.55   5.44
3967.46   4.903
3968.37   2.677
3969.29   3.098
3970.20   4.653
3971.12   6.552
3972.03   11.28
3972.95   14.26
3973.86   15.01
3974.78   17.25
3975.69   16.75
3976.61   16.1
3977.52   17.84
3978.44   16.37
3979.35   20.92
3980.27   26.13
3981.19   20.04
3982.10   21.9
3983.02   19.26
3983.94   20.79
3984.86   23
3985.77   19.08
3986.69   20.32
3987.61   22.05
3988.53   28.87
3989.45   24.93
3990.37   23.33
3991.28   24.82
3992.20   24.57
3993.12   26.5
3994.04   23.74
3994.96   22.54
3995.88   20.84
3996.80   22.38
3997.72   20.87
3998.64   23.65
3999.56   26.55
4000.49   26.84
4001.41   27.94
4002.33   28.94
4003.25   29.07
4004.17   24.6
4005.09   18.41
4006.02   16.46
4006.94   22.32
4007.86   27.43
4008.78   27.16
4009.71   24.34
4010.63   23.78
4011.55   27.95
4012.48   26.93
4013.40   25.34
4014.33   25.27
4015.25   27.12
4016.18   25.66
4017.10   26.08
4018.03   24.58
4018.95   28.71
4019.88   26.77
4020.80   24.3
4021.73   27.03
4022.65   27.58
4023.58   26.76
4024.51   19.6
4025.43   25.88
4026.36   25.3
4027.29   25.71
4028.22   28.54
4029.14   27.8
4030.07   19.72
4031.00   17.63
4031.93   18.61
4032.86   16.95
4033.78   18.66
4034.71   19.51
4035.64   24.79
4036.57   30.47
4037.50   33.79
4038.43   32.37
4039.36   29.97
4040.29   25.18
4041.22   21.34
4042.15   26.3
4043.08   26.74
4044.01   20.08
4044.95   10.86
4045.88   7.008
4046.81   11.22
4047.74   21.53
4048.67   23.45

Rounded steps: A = 1.4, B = 4.0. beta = 0.090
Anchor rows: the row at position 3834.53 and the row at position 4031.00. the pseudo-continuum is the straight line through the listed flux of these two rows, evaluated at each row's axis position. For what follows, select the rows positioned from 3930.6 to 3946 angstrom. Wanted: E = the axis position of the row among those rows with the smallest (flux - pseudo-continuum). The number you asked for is 3933.80 angstrom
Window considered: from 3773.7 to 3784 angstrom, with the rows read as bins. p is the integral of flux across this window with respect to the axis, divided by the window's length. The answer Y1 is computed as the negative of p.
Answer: -19.2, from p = 19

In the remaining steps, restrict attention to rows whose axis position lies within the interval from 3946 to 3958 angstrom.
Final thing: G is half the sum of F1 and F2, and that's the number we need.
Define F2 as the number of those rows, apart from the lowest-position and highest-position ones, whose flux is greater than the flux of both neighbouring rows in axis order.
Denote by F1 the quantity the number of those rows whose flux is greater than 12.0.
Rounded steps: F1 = 12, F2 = 3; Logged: 7.5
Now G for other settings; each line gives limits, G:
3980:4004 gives 16.0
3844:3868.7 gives 8.5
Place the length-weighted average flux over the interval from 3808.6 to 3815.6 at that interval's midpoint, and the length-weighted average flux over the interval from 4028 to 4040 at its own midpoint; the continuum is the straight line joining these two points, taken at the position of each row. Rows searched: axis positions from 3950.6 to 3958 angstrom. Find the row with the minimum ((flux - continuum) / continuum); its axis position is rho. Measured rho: 3957.42 angstrom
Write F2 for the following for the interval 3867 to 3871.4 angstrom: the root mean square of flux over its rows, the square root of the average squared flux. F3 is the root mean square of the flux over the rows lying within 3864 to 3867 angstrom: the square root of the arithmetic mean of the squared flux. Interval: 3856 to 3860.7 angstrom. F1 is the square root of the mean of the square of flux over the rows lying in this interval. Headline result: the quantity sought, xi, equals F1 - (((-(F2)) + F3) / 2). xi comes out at 9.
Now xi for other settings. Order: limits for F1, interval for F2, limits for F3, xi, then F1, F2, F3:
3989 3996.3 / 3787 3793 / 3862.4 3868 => 24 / 24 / 14.0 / 14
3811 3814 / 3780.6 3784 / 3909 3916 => 12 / 11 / 21.4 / 20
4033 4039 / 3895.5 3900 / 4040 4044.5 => 23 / 27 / 15.1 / 24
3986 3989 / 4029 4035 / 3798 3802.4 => 26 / 24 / 20.1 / 15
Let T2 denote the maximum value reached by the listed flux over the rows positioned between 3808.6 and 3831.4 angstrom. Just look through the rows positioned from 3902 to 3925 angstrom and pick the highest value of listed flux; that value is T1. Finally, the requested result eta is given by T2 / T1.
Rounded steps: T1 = 22.59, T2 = 18.99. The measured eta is 0.84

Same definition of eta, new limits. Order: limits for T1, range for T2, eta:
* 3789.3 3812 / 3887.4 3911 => 0.94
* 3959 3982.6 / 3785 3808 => 0.86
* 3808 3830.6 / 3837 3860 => 0.94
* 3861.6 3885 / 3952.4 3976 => 1.26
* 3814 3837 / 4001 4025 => 2.50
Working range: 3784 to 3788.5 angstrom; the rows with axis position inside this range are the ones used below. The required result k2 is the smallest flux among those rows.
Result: 12.58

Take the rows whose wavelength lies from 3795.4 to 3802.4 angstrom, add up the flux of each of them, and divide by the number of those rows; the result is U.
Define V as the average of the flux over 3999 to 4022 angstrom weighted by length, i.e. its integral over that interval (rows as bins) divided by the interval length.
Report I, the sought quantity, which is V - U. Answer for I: 11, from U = 14.6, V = 26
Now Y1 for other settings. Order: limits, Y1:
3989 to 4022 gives -24.9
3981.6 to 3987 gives -20.7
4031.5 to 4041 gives -25.0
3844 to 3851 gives -13.9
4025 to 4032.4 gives -23.6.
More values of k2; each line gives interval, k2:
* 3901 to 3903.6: 11.46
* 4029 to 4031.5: 17.63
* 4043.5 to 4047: 7.008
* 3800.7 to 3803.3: 19.19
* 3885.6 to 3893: 4.554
